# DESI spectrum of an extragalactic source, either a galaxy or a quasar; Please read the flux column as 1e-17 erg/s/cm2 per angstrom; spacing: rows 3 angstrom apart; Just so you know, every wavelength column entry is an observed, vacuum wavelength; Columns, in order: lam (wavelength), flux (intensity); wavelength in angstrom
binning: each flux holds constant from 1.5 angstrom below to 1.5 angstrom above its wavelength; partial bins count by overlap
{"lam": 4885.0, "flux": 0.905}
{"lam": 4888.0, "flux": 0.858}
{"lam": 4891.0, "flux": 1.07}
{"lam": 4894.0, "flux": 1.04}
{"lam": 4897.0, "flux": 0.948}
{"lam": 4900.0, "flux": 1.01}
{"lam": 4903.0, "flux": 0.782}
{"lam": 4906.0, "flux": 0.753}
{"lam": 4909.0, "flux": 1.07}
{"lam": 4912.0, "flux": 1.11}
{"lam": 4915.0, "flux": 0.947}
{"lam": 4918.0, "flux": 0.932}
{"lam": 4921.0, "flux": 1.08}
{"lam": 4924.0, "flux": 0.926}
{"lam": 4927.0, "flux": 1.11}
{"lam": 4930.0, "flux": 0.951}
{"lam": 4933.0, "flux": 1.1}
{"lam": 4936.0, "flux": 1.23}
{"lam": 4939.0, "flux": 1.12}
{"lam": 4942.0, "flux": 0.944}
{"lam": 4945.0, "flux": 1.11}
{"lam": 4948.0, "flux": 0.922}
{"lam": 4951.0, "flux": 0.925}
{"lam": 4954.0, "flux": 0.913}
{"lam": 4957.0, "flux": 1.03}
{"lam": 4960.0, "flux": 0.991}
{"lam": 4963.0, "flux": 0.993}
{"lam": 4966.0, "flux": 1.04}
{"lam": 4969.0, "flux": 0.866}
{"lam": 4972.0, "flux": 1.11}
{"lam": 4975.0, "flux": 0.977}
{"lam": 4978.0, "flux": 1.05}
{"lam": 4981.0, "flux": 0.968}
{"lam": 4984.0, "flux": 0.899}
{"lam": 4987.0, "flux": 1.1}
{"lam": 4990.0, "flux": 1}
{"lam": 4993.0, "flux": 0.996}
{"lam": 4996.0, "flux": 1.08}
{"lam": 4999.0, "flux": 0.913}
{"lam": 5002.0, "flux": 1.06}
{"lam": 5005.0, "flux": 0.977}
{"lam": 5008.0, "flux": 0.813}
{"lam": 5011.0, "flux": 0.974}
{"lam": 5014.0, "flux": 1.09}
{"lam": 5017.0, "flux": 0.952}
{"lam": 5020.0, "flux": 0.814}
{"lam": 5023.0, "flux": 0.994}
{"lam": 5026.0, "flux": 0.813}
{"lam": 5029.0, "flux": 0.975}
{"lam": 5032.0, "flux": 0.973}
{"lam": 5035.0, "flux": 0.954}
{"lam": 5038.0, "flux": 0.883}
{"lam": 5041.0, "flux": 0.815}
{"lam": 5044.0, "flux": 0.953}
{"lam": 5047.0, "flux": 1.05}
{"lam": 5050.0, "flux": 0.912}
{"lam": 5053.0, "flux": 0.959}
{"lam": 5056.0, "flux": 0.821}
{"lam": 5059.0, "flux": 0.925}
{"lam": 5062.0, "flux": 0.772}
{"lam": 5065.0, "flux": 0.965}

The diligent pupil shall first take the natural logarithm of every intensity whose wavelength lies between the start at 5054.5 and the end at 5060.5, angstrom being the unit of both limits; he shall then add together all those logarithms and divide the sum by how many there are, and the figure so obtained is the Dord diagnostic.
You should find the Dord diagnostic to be -0.14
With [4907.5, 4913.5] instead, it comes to 0.09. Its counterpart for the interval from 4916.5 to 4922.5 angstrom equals 0.00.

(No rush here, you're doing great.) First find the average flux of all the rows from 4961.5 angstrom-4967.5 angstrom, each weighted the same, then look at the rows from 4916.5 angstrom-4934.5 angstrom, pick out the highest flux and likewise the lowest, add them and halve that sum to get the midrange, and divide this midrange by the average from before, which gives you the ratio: 1.00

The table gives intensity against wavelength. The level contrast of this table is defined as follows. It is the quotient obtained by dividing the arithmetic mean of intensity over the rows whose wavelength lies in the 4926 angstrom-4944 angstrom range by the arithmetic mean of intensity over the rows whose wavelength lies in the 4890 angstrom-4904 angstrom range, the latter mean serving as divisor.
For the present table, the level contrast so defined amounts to 1.11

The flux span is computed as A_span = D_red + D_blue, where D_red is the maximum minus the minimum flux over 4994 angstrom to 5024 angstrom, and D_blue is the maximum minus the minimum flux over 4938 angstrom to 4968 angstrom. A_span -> 0.48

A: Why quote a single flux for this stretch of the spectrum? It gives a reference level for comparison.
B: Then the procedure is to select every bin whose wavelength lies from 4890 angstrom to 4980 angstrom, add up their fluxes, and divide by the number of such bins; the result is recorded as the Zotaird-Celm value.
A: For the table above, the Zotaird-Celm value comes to 1.00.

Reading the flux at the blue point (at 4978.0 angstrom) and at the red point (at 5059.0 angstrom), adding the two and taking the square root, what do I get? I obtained 1.41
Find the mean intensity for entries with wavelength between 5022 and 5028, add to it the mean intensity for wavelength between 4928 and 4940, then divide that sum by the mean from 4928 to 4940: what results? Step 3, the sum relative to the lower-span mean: 1.82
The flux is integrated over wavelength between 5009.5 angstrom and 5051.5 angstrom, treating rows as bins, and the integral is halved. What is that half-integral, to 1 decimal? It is 19.7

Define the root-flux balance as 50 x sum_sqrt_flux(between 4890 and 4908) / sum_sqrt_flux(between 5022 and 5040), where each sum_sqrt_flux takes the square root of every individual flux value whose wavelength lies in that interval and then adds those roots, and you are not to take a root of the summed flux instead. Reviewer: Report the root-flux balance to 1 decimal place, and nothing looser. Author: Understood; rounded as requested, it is 50.0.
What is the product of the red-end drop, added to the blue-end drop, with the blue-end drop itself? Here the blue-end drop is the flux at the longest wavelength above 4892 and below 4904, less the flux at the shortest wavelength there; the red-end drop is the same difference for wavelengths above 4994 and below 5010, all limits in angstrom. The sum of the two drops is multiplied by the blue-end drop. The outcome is 0.14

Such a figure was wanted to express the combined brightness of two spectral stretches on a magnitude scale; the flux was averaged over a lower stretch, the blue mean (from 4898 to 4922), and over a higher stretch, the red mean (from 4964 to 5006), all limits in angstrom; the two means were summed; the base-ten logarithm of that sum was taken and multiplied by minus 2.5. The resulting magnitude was -0.73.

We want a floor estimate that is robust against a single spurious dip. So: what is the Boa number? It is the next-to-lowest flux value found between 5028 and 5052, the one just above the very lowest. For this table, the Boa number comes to 0.883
